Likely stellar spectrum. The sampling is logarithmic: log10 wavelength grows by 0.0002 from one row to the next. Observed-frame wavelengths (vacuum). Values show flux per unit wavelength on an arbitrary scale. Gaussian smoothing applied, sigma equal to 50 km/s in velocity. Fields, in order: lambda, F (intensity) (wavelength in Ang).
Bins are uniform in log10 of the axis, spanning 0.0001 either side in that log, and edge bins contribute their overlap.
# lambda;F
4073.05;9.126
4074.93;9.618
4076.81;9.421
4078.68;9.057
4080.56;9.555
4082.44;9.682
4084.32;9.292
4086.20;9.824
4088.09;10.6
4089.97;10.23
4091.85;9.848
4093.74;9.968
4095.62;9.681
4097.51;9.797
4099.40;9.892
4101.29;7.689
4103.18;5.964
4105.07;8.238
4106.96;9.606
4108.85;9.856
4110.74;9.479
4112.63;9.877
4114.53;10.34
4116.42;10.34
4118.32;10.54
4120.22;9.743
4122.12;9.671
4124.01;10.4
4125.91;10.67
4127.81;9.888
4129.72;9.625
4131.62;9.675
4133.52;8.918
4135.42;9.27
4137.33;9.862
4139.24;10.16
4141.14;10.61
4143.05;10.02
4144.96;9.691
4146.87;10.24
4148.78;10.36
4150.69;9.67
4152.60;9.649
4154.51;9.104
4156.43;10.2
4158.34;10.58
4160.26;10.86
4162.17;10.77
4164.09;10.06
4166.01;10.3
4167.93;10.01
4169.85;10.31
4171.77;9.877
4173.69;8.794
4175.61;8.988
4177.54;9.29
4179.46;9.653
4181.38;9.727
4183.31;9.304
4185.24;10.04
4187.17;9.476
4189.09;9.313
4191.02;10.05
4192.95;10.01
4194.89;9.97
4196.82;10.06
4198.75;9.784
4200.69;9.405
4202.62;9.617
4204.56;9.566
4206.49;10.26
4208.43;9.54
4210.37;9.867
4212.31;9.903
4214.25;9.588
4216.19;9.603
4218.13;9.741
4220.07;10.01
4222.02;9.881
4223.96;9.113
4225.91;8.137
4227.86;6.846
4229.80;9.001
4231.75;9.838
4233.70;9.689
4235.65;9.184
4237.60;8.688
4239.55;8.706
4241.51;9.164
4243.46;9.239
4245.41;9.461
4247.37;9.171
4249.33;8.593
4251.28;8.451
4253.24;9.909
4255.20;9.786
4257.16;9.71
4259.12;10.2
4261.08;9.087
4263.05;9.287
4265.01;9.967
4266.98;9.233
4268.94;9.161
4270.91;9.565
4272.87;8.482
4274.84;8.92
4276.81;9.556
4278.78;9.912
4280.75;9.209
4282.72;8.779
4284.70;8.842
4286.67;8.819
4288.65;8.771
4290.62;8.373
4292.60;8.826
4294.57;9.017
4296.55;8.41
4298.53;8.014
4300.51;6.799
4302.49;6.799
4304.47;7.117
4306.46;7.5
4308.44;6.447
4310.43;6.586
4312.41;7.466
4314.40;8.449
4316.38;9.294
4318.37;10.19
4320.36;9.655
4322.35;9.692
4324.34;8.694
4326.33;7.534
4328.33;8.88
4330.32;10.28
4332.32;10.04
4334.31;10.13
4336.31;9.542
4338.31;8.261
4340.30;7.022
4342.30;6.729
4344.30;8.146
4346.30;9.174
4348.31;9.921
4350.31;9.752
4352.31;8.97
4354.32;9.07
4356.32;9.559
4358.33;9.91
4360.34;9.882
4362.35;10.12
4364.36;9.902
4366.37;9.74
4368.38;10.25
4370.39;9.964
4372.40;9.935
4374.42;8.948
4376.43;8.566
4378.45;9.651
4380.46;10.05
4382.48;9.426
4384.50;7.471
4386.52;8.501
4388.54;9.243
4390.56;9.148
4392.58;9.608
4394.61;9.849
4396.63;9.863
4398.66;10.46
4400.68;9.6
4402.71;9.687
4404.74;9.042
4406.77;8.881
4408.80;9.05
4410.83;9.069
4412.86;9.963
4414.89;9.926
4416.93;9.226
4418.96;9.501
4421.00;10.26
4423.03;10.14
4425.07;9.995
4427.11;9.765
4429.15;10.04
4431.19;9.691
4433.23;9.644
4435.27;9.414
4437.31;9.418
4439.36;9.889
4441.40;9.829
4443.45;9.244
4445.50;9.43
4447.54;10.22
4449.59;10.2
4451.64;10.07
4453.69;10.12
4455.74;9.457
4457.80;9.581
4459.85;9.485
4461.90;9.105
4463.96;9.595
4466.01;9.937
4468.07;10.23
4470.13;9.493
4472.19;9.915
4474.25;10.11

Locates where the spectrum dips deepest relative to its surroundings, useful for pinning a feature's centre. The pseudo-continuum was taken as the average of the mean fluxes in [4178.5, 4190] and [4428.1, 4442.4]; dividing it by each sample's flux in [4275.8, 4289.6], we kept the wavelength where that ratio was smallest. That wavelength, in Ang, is 4278.78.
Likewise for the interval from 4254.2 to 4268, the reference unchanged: 4259.12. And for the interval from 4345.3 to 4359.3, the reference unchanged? 4348.31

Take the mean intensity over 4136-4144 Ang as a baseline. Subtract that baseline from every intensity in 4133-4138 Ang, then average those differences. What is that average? -0.8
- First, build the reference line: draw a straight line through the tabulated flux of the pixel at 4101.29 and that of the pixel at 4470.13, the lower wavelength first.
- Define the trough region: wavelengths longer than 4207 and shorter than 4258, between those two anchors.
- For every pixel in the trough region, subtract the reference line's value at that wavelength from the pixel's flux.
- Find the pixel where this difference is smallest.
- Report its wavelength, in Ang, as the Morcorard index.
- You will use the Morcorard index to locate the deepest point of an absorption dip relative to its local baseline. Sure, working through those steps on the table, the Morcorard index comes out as 4227.86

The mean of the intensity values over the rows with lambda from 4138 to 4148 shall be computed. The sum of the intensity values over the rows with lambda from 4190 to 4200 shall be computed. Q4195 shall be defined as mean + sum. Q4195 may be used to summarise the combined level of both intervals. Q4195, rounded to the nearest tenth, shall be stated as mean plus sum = 60.0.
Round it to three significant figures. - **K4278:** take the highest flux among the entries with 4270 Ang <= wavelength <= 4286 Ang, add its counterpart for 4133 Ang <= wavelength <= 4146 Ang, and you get 20.5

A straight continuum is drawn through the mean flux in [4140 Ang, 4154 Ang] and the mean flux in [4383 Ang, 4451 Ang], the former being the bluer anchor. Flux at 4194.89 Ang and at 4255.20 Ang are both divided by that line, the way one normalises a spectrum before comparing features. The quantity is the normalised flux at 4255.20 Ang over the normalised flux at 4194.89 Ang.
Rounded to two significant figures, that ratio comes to 0.99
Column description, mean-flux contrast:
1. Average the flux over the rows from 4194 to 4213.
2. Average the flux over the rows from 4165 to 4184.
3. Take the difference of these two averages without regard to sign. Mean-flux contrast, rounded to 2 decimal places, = 0.17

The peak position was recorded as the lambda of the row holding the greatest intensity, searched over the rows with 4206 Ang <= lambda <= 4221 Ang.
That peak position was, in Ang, 4206.49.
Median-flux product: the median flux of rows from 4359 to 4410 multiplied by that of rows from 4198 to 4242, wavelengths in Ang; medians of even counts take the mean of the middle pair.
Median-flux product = 92.5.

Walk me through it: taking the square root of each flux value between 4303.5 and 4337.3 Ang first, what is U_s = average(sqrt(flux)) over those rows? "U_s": 2.94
